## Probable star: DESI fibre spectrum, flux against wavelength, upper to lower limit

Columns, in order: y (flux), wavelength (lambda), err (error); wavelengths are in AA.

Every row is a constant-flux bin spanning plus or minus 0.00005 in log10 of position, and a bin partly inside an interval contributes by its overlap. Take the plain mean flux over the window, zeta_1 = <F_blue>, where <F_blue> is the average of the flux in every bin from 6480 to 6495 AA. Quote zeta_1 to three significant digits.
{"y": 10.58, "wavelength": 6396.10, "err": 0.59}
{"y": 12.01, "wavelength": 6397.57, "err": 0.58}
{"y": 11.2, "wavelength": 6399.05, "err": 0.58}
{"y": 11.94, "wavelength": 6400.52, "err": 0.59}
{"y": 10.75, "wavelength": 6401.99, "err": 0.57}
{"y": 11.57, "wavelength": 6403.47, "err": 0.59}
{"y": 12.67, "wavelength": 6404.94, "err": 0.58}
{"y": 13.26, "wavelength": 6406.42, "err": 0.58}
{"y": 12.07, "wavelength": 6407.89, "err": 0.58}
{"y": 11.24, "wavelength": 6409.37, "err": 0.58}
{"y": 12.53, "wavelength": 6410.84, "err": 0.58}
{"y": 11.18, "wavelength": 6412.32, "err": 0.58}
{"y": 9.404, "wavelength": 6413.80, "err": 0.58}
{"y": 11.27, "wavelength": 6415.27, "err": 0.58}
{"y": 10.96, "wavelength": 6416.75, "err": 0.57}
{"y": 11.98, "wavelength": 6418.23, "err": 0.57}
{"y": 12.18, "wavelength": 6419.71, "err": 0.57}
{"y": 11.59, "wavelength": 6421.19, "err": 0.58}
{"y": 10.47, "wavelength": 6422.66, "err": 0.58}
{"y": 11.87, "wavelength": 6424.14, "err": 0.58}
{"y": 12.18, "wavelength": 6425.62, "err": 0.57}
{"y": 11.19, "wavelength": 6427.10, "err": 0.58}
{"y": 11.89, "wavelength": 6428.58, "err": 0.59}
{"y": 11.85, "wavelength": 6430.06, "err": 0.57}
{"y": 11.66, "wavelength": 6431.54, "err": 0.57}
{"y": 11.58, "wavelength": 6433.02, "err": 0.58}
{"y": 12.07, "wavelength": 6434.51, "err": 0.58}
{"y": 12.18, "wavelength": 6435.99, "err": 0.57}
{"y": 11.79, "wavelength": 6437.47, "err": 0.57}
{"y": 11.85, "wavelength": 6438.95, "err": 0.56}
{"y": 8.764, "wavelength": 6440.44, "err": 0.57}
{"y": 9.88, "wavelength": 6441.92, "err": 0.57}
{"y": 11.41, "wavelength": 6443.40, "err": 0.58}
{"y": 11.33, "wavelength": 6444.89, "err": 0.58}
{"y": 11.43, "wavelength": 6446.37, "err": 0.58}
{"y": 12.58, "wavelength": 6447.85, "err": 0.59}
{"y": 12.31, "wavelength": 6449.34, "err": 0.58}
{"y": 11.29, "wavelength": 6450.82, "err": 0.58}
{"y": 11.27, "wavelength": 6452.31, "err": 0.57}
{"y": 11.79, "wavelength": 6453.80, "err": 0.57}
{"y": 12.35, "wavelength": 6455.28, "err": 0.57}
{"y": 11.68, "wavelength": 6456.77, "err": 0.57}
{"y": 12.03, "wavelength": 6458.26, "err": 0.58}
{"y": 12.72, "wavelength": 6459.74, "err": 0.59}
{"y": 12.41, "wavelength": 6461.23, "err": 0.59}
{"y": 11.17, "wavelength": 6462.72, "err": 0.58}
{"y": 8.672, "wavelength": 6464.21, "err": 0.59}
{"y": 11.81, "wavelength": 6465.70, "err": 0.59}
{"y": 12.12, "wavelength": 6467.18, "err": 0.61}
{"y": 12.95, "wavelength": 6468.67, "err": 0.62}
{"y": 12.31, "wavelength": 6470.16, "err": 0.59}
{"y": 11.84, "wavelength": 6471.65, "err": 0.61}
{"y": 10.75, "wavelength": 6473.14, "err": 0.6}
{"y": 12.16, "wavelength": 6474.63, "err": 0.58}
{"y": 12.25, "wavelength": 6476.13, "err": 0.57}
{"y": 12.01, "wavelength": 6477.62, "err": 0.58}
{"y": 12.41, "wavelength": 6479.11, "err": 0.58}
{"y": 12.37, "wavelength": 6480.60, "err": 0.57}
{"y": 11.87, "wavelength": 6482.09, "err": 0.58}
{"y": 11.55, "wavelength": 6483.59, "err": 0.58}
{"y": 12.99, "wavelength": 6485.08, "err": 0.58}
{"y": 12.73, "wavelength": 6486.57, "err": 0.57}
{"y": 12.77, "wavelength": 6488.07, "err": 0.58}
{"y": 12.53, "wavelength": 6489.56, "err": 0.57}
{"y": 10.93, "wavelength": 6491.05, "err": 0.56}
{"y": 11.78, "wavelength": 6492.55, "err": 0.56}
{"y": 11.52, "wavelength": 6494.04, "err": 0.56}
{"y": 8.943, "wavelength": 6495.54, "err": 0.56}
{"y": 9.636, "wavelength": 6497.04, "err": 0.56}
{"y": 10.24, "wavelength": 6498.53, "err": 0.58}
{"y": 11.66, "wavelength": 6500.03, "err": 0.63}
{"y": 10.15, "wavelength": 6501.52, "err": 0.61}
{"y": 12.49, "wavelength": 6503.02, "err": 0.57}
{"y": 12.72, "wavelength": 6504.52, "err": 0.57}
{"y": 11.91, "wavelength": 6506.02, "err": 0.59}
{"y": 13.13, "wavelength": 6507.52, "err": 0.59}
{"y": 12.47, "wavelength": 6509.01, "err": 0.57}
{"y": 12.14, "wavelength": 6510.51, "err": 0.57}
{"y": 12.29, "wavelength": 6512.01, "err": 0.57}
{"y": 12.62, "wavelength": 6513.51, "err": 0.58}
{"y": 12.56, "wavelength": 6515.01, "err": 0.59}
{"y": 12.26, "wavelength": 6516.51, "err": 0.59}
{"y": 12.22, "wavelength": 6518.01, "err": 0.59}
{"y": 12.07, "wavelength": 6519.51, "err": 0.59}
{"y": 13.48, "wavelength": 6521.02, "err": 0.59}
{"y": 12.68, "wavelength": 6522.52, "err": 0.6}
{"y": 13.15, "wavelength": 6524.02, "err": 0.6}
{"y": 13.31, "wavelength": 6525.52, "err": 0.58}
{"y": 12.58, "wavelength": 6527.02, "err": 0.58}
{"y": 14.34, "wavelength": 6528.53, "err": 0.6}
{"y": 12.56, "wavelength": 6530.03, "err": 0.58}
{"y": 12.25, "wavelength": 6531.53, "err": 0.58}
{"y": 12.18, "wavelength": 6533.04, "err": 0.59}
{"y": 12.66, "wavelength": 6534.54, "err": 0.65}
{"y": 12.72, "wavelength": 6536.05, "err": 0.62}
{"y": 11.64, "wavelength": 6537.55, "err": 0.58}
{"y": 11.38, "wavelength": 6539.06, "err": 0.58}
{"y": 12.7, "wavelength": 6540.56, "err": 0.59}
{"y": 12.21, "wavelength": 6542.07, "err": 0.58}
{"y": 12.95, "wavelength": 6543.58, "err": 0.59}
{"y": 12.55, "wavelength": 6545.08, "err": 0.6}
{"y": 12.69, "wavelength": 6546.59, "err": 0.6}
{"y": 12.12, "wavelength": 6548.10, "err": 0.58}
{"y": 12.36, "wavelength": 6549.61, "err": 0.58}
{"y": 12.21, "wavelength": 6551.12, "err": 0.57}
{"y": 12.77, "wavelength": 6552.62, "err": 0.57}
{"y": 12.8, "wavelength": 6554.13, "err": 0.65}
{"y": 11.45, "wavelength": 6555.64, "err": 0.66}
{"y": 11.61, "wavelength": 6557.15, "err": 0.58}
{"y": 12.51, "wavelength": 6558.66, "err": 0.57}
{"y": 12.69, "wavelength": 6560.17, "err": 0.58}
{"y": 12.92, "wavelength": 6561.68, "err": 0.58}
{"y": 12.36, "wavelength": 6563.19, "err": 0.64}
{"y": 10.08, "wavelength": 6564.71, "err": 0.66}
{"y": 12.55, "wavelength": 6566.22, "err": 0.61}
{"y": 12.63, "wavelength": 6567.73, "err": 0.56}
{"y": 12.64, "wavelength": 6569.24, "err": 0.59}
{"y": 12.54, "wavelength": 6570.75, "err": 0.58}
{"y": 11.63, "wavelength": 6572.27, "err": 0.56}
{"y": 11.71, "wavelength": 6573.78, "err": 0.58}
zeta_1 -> 12.1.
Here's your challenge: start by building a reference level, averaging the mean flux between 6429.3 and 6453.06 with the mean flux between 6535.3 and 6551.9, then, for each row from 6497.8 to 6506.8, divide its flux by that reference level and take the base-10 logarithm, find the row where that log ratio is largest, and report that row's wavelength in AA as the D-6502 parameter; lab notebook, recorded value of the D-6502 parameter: 6504.52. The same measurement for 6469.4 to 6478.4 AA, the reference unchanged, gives 6470.16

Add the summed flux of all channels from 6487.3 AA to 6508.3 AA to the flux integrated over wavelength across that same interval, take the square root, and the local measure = 20.0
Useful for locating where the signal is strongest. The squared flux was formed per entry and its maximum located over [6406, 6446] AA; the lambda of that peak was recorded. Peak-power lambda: 6406.42 AA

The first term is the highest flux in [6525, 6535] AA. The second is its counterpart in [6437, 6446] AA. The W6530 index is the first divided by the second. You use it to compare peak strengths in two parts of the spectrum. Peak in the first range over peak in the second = 1.21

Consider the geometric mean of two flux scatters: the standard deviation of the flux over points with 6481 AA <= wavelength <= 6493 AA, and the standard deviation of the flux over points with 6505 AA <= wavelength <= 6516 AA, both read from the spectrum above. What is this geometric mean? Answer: 0.5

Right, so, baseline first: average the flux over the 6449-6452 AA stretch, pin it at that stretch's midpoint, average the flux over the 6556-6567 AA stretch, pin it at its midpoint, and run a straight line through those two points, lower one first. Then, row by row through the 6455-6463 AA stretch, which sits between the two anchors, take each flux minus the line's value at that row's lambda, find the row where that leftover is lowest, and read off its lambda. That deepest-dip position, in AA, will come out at 6462.72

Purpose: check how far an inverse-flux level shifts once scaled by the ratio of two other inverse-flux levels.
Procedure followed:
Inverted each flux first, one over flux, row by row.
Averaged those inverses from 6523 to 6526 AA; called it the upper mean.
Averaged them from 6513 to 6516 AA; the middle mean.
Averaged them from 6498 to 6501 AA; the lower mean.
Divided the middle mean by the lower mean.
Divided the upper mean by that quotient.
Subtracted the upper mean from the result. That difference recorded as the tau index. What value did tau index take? 0.0117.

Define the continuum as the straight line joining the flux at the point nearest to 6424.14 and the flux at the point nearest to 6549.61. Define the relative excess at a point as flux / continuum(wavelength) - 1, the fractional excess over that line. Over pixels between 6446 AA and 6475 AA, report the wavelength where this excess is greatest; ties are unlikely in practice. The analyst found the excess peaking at 6468.67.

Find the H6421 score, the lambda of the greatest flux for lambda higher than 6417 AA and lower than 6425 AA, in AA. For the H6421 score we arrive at 6419.71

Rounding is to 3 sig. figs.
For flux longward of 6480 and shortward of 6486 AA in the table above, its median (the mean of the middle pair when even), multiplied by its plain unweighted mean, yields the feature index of 148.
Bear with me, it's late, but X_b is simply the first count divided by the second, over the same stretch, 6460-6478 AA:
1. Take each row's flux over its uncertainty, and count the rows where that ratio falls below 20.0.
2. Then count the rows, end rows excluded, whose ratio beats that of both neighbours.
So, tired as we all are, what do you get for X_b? 1.7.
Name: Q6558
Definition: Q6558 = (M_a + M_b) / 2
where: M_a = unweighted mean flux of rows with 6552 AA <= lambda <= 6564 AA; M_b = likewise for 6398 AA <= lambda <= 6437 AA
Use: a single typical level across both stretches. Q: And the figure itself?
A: 12.0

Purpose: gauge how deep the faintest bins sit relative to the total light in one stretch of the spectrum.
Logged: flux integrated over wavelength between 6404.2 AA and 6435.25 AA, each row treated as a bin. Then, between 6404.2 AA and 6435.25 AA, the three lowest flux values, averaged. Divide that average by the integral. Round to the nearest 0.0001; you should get 0.0284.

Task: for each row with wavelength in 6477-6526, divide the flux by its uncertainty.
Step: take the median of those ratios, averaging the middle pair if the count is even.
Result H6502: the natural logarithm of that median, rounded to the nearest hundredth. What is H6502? 3.06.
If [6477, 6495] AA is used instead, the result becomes 3.05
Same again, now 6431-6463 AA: 3.02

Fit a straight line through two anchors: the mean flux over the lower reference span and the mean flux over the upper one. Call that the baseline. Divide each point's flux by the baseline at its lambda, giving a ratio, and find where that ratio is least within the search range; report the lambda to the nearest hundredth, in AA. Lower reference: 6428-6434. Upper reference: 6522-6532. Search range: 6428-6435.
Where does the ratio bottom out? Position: 6433.02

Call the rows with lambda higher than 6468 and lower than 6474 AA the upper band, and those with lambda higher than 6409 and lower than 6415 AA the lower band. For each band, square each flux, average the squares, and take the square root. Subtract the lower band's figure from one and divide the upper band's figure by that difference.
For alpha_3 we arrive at -1.18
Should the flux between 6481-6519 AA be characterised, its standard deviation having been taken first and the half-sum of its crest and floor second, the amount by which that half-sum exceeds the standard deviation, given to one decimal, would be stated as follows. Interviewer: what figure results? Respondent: 10.0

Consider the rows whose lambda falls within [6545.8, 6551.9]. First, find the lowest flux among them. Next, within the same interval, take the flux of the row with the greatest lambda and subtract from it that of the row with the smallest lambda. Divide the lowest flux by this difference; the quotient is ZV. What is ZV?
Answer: -25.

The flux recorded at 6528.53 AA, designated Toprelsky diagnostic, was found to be 14.34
